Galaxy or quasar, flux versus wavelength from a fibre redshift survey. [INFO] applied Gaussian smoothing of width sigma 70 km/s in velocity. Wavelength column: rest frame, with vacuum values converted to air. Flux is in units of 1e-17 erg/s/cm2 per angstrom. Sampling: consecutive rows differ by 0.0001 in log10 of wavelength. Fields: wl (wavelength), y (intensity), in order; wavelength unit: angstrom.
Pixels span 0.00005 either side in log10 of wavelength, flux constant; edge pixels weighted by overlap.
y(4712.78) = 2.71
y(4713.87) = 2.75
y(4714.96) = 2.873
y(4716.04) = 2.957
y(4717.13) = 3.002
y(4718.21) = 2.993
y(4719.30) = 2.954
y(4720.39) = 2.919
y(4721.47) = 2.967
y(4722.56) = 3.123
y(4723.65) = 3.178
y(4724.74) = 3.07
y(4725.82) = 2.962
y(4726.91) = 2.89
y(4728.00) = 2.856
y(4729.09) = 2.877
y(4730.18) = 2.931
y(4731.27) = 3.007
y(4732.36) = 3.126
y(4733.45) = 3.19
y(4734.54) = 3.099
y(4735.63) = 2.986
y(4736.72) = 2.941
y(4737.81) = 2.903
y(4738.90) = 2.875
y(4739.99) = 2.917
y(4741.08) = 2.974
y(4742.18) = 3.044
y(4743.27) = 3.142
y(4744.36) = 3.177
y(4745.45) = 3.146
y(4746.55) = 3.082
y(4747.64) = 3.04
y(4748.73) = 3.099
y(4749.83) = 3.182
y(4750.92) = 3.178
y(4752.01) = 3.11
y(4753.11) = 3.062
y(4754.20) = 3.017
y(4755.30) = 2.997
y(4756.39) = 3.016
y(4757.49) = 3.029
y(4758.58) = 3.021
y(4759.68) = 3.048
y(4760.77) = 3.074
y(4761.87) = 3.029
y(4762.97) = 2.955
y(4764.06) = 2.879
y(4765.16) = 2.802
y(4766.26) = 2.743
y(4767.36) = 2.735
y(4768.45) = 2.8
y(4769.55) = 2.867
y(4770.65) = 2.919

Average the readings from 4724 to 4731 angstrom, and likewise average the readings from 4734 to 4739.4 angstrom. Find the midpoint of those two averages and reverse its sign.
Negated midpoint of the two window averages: -2.95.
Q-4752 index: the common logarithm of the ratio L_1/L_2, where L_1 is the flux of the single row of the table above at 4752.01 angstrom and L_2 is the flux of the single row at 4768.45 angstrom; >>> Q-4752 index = 0.046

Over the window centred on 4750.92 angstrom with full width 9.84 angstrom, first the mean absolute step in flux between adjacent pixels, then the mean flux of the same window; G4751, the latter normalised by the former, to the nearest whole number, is 67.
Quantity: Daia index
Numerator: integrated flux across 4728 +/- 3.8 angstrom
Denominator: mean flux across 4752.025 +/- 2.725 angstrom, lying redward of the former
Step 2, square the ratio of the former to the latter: 52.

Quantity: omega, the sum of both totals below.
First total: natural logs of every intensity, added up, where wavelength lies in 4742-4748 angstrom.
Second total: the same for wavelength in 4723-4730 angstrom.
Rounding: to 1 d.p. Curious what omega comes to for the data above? 13.3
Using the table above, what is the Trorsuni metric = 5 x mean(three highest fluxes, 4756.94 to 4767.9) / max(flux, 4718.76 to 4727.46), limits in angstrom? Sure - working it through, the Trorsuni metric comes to 4.80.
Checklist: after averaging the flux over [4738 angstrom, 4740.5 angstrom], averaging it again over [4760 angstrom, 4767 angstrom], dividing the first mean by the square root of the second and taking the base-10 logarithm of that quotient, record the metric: 0.230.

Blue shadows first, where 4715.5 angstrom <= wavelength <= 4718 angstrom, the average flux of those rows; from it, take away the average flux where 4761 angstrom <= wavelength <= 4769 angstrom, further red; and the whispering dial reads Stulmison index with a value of 0.13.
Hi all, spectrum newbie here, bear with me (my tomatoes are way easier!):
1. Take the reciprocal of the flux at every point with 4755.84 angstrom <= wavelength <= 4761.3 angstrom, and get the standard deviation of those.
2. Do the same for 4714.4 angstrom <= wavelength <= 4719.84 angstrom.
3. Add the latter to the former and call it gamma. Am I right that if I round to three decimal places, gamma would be 0.008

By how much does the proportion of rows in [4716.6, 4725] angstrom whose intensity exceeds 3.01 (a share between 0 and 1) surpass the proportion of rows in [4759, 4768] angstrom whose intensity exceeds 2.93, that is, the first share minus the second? -0.1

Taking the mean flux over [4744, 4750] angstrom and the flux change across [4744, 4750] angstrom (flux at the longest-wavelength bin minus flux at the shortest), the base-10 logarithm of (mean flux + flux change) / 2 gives 0.19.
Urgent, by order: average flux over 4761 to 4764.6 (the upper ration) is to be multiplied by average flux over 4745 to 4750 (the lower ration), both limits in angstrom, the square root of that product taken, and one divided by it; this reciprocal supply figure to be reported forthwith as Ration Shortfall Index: 0.330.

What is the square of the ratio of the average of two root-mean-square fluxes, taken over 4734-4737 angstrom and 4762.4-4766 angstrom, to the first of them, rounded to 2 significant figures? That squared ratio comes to 0.96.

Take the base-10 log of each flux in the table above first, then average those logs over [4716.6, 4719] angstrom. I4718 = 0.477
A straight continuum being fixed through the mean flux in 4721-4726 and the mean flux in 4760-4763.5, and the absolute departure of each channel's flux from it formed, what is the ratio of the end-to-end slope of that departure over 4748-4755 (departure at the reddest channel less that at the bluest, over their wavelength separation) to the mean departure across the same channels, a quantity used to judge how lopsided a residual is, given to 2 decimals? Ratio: -0.12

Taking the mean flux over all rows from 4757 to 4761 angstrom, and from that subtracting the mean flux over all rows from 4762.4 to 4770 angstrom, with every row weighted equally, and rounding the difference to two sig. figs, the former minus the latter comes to 0.22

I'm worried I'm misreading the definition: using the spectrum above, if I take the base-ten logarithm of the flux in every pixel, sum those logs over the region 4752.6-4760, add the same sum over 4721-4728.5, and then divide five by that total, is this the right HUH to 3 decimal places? 0.745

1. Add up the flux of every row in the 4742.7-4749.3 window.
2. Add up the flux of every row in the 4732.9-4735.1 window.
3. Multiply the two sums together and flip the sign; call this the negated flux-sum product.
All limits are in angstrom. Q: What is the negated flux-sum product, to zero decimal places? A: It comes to -118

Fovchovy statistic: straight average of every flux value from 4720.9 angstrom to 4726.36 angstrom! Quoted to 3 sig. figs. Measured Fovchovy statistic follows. 3.06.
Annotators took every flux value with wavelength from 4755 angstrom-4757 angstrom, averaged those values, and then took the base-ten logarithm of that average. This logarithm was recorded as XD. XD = 0.478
